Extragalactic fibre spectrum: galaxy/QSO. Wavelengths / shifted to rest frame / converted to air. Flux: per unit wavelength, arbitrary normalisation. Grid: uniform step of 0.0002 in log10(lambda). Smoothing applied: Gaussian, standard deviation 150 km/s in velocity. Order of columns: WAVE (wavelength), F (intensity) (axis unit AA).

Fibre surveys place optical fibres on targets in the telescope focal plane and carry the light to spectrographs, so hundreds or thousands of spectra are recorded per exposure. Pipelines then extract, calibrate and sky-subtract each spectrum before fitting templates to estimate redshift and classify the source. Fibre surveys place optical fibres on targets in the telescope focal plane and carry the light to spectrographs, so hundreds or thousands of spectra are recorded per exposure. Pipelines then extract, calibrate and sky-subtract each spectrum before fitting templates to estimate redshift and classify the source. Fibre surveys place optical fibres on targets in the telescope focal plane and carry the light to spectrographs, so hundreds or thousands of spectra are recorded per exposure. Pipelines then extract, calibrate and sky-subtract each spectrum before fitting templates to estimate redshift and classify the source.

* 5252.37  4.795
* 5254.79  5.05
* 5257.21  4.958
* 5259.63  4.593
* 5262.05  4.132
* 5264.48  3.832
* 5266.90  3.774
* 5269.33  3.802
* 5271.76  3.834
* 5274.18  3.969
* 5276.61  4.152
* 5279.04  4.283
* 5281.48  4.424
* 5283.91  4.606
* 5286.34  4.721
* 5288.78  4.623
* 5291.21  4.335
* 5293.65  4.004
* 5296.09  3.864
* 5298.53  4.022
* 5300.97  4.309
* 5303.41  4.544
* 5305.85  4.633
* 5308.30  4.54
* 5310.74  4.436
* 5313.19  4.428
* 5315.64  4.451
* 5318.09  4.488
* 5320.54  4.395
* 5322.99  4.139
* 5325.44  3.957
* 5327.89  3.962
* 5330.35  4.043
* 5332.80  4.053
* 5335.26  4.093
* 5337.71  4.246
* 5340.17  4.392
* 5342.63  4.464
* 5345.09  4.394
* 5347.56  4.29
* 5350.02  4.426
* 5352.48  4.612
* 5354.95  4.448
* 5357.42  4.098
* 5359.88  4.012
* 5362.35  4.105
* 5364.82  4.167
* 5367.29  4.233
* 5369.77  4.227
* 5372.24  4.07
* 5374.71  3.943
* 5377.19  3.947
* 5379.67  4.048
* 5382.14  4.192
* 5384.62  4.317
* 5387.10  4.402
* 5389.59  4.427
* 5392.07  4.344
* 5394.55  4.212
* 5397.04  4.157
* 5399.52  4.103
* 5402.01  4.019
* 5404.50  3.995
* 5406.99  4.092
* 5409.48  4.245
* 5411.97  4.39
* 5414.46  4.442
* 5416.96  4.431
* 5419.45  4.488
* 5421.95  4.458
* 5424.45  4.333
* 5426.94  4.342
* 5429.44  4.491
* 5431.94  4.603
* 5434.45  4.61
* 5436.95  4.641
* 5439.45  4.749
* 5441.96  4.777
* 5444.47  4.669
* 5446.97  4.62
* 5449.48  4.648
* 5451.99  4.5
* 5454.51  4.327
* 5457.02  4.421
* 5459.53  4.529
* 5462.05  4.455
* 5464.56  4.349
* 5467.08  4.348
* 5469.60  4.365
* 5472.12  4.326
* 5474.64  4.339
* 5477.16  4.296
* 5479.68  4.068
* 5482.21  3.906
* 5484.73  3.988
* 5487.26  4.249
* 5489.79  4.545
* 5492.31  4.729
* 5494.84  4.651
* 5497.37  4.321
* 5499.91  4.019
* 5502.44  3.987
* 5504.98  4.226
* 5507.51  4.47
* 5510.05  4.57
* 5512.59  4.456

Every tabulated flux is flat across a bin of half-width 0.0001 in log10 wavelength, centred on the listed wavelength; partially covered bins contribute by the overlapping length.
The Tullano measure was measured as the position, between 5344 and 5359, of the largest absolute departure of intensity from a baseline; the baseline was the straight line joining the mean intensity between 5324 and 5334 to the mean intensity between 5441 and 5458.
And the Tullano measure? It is 5352.48 AA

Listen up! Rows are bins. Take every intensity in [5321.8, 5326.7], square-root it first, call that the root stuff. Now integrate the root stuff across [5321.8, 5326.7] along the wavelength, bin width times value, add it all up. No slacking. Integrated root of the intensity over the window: 9.9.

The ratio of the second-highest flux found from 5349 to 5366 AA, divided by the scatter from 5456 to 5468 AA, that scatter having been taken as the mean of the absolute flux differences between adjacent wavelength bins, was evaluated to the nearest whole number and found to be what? 62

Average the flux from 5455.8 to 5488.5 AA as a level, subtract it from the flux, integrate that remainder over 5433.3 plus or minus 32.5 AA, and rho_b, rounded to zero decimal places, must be 11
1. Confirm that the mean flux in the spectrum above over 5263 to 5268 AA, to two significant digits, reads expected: 3.8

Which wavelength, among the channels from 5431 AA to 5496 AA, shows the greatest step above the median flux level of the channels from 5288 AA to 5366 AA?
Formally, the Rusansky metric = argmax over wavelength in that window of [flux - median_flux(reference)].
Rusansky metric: 5441.96 AA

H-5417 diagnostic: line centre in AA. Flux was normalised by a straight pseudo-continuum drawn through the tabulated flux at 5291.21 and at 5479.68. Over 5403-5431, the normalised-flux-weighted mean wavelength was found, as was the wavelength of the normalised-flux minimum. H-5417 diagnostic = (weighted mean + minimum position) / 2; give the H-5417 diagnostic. 5410.8 AA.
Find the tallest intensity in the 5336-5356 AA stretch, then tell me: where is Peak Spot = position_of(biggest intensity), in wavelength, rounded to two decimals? 5352.48 AA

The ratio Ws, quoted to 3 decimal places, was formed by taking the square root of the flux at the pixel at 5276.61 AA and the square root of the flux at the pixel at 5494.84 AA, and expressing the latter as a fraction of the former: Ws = 1.058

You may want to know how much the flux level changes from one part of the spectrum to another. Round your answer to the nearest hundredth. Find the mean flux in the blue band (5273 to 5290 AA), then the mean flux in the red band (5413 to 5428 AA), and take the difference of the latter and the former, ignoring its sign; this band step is 0.02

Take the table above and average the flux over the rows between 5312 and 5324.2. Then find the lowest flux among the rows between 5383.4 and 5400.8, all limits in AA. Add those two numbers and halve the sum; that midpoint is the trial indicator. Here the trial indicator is 4.24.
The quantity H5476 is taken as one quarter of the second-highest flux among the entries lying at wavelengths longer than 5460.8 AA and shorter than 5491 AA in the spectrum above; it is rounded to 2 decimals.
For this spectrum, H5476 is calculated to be 1.11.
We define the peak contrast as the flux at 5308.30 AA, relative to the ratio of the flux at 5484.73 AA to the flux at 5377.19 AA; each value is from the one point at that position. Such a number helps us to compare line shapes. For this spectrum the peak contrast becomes 4.49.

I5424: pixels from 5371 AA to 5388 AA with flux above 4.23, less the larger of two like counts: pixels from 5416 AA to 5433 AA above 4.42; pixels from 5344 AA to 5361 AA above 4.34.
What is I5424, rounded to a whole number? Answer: -3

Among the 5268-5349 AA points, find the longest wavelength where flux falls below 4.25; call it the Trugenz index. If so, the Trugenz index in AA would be 5337.71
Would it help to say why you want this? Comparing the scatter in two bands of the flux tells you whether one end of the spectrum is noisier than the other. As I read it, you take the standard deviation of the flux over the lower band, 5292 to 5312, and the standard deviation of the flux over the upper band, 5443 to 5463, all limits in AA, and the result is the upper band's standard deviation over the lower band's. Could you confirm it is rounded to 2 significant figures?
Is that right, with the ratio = 0.41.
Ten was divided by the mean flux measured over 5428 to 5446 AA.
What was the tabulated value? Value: 2.15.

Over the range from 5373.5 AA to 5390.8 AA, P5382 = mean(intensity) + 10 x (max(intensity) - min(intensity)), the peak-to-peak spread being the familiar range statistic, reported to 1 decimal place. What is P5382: 9.0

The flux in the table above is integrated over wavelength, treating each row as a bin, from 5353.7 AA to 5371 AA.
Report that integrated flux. 72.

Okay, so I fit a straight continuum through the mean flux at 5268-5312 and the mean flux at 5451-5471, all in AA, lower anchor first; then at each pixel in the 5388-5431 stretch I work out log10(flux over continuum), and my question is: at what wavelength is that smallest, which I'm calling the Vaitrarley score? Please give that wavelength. 5404.50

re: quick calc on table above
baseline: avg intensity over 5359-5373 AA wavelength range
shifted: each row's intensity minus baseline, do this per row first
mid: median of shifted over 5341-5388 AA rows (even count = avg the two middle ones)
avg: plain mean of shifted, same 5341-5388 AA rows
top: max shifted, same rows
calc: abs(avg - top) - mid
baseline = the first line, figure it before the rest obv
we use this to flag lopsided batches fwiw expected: 0.29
